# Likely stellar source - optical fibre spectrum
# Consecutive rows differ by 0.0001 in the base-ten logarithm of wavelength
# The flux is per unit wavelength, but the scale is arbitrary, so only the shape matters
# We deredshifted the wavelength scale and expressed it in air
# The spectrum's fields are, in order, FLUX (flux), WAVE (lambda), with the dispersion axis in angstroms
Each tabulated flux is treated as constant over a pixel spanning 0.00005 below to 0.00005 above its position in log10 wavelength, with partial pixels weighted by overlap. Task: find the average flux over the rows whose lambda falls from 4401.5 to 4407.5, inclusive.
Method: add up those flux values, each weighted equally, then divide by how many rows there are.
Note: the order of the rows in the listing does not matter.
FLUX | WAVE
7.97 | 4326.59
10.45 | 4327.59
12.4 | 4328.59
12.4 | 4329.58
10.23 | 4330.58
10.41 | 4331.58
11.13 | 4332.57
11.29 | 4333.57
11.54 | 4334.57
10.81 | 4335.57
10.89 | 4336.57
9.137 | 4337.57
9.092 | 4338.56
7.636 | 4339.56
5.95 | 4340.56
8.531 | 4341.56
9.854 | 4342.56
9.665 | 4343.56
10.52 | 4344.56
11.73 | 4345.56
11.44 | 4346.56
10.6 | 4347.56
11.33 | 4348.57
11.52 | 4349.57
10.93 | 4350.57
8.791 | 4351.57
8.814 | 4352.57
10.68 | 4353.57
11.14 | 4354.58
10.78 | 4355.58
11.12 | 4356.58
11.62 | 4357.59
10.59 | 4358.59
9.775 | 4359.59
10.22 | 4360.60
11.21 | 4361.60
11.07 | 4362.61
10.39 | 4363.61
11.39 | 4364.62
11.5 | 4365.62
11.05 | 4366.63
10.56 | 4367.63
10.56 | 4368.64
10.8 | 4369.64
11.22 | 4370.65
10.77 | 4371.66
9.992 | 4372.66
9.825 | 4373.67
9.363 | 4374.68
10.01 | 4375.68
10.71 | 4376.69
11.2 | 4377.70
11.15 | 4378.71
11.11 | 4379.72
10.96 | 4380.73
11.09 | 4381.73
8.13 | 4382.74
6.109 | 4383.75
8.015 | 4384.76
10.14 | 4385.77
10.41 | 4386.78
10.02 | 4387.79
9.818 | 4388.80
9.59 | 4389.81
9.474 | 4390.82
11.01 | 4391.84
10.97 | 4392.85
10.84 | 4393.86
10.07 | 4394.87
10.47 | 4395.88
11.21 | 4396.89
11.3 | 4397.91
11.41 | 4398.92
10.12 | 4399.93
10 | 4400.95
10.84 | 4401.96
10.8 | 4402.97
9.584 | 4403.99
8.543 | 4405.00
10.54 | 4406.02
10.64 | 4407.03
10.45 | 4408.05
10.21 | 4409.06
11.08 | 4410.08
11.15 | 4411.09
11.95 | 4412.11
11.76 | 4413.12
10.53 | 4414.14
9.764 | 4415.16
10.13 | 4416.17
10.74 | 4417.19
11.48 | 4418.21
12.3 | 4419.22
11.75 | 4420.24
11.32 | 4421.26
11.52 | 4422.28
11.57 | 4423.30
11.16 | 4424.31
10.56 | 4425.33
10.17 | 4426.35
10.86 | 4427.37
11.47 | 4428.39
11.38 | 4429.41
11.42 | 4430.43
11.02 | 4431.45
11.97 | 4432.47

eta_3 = 10.2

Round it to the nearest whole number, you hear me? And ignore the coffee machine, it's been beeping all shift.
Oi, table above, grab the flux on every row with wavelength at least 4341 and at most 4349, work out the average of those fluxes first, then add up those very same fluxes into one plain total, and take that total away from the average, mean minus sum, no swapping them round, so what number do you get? -73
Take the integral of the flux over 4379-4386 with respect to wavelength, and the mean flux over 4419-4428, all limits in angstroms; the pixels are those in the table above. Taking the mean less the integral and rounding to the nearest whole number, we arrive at -55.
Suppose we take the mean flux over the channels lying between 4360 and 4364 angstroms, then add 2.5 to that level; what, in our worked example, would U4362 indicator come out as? 13.2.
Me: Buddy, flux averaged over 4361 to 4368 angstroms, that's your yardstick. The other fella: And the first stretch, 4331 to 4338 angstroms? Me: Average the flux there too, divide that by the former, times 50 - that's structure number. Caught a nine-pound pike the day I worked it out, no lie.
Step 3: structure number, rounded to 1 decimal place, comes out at 48.7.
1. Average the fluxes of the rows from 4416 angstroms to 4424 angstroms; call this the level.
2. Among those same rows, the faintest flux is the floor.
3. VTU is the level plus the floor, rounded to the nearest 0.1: 21.5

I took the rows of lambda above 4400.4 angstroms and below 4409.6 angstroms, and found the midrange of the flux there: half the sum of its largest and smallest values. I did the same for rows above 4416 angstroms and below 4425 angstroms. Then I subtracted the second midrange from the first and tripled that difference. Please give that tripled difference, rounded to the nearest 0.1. -4.6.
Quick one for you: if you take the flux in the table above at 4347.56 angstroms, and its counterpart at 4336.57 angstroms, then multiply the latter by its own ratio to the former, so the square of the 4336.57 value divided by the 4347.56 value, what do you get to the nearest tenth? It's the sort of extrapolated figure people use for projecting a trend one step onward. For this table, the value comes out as 11.2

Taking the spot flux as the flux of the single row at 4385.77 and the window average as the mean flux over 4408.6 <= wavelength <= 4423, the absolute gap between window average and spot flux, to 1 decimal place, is 1.0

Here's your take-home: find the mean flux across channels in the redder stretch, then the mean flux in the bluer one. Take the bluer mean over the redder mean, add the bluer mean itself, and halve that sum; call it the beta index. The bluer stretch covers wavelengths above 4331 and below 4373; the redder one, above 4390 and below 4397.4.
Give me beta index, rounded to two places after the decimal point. 5.71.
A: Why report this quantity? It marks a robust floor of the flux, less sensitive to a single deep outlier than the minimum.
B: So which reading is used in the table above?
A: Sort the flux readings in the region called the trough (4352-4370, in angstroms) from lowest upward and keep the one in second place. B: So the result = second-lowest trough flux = 9.775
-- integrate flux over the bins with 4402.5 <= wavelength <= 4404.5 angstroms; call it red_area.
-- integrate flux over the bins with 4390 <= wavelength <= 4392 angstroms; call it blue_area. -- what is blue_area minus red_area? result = 0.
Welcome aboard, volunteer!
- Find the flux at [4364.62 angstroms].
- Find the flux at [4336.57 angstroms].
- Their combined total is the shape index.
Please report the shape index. 22.3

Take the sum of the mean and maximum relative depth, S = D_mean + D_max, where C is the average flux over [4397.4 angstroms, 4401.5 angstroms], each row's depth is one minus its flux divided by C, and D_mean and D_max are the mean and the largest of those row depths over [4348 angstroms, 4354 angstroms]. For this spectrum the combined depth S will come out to 0.213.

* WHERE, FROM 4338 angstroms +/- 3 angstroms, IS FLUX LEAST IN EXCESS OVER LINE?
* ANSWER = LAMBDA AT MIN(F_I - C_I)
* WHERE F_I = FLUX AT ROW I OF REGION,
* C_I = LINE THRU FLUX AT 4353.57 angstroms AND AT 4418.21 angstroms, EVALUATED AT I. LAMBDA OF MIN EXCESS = 4340.56 angstroms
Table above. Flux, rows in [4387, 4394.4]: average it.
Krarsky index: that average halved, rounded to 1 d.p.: 5.1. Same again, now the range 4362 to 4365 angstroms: 5.5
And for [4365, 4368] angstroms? 5.5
